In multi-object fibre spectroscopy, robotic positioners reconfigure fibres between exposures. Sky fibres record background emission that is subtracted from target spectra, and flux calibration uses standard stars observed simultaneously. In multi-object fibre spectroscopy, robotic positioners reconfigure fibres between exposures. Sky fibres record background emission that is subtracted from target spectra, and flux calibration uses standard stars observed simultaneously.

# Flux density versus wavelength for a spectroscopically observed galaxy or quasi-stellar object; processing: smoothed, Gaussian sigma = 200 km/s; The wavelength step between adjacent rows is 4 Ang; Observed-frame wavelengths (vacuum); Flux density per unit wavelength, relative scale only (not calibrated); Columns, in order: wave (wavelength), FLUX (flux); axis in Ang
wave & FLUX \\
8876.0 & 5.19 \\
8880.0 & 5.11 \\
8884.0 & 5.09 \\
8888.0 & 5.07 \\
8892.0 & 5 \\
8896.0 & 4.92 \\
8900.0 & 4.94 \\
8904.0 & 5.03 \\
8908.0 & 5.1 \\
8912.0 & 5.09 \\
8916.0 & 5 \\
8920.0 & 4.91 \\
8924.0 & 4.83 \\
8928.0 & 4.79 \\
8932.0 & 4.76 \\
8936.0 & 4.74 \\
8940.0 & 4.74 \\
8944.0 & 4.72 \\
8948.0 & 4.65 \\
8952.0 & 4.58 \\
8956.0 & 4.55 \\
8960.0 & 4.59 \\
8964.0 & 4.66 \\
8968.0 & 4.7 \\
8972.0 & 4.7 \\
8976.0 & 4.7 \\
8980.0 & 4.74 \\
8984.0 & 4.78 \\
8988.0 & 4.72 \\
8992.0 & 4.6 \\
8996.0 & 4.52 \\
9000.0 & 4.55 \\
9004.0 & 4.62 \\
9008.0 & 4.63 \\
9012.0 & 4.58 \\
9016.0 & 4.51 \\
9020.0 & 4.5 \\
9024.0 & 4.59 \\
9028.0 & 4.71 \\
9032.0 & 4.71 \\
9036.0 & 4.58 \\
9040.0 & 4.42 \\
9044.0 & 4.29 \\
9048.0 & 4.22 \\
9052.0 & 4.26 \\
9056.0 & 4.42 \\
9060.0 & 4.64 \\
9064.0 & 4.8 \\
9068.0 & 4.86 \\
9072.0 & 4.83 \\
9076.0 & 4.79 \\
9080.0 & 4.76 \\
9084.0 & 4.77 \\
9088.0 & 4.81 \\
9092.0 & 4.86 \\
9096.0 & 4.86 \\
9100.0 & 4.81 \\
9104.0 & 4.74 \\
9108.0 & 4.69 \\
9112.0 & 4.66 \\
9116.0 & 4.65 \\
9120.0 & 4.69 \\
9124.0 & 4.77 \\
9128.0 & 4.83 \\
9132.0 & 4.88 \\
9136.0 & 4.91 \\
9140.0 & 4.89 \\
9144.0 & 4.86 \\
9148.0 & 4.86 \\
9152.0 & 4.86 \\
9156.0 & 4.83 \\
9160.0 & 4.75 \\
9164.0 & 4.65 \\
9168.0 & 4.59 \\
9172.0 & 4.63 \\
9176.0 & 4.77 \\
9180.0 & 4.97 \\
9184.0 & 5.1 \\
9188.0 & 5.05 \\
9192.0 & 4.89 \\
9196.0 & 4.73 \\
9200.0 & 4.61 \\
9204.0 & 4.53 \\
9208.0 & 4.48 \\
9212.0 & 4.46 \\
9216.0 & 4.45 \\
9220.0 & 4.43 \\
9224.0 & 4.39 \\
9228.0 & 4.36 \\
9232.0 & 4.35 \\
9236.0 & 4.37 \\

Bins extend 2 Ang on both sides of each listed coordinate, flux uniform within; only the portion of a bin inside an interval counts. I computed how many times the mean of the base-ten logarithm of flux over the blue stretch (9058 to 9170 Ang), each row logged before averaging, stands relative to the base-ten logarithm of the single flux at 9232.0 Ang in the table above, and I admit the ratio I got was 1.06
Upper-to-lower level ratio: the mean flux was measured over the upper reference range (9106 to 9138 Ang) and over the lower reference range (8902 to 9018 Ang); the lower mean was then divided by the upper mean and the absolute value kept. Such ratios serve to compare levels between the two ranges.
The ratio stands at 0.99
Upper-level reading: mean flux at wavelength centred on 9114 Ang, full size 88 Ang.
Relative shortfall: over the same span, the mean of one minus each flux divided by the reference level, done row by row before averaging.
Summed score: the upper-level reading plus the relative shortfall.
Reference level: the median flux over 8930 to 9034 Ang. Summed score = 4.77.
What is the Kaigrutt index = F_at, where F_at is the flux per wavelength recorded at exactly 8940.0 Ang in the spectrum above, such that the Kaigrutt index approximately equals 4.74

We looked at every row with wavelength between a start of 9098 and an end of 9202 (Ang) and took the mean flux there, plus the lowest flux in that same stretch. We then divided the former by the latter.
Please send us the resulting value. 1.04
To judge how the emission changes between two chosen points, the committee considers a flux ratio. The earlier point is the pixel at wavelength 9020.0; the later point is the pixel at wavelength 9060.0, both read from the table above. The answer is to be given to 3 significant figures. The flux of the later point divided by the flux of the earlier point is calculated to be 1.03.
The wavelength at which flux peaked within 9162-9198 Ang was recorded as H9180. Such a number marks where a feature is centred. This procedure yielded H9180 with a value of 9184.0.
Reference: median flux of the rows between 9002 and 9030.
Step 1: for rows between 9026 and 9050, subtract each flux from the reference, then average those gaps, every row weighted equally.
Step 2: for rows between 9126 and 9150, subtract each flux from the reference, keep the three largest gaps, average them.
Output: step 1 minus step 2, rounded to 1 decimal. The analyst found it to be 0.4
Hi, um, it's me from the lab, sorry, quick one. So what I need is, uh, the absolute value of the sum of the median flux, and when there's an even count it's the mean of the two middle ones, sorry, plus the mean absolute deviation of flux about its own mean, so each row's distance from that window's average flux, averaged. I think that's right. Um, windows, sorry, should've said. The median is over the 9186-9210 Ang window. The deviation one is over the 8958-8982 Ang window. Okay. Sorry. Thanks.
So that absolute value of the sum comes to 4.71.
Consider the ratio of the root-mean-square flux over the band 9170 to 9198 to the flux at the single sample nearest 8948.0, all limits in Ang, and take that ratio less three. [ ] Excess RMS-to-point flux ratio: -1.951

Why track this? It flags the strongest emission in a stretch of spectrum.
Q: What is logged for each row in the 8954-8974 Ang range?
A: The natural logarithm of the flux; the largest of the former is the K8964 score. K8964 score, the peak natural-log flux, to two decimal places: 1.55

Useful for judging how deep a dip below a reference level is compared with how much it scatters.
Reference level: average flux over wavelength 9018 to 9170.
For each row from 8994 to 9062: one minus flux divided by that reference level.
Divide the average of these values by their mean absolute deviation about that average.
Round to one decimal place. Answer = 1.6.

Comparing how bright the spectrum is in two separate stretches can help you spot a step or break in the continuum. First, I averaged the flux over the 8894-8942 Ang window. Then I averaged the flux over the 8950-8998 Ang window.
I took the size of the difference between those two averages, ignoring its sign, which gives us 0.25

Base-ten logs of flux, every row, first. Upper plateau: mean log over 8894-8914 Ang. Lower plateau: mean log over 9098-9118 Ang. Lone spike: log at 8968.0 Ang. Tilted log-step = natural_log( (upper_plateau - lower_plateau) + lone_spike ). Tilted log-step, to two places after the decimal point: -0.36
